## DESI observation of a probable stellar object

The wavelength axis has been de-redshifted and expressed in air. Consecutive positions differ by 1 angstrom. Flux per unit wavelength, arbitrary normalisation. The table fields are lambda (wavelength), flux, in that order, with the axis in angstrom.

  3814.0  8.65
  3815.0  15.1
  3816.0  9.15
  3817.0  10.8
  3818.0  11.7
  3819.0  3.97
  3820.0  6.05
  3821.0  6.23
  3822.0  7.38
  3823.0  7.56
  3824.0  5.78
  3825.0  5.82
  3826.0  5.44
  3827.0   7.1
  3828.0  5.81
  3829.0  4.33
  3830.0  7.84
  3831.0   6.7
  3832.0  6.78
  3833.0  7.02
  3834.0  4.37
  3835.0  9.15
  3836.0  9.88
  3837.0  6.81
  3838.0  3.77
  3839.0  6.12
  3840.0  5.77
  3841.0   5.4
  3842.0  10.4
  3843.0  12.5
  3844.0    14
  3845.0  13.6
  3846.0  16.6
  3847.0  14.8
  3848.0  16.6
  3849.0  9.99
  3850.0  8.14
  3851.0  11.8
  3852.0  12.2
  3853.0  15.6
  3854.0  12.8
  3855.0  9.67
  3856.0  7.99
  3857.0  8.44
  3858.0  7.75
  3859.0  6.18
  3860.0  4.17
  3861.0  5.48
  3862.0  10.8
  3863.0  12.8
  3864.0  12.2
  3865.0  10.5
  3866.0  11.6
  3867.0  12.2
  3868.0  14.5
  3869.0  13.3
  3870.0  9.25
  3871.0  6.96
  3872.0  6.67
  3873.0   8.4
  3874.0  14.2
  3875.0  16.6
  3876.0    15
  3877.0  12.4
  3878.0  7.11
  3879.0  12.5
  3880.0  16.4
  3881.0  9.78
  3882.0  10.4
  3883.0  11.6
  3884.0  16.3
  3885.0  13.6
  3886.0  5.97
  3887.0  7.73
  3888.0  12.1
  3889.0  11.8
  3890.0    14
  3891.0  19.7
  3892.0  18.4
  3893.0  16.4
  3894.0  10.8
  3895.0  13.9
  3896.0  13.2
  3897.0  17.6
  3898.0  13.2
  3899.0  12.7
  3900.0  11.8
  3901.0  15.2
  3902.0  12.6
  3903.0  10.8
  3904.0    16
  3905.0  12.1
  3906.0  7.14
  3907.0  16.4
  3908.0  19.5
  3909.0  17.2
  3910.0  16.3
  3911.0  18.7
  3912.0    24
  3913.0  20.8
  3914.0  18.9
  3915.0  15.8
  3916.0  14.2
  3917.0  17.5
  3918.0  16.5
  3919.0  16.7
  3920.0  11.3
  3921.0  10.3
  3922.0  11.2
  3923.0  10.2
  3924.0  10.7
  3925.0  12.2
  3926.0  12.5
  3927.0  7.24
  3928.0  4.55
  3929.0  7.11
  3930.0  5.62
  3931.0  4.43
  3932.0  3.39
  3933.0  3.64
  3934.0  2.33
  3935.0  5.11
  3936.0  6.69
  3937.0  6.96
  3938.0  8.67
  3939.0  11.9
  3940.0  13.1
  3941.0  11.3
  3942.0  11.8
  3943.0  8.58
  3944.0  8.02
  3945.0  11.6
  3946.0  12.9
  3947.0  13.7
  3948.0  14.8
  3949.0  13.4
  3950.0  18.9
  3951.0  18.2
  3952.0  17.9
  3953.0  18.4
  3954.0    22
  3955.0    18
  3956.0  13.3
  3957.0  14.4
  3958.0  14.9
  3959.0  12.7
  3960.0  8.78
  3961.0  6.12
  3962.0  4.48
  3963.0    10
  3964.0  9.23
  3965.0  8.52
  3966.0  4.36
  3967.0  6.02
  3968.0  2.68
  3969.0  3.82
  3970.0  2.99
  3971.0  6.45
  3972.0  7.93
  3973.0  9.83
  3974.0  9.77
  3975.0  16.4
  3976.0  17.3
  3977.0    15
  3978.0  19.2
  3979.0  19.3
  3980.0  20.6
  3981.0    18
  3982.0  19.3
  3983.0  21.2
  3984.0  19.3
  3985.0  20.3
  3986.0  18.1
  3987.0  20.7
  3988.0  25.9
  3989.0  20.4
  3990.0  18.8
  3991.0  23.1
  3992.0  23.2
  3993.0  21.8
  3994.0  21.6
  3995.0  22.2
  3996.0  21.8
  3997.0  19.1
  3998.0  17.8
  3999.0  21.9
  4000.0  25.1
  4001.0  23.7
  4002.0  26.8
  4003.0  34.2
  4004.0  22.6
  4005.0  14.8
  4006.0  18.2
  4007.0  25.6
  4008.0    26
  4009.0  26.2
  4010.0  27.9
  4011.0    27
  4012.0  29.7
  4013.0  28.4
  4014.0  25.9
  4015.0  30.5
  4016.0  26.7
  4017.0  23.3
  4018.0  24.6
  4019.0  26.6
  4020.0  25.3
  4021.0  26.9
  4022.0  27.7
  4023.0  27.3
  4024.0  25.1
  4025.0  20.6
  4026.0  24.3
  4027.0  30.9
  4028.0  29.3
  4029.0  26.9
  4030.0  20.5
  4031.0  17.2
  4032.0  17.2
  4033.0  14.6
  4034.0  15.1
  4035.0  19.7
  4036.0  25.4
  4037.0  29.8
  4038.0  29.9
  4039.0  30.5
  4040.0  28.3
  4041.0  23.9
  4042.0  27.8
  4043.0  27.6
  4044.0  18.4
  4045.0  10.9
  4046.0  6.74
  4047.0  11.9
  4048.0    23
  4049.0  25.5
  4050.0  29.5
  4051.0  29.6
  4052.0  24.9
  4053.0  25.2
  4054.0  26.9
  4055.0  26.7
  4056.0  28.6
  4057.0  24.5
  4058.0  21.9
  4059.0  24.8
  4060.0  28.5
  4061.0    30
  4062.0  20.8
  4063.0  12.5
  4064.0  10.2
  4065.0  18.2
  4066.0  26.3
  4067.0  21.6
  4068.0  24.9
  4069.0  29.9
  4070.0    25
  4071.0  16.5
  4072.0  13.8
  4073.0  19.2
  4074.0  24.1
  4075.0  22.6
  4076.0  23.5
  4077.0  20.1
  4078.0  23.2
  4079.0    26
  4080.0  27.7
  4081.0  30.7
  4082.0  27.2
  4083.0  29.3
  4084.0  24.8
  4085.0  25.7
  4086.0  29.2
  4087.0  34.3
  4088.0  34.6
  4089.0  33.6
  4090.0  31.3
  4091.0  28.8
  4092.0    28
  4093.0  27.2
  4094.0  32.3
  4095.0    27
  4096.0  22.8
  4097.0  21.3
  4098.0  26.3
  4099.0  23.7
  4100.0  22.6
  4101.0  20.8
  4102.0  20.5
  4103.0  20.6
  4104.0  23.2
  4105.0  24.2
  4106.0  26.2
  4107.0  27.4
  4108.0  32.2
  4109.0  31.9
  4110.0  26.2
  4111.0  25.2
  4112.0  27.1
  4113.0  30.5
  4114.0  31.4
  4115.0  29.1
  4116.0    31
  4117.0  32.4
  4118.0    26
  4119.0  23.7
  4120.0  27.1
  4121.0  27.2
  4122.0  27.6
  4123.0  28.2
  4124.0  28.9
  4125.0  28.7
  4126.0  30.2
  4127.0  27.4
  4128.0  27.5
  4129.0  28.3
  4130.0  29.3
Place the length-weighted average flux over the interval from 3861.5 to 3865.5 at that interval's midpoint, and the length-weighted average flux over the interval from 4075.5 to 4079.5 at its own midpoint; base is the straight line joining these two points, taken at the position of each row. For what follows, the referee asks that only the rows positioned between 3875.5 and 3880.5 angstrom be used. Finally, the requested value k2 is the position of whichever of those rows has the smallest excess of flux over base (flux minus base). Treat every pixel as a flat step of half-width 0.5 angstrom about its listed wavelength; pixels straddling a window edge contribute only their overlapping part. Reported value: 3878.0 angstrom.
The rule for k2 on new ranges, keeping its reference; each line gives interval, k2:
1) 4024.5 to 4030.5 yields 4030.0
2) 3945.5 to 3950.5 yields 3946.0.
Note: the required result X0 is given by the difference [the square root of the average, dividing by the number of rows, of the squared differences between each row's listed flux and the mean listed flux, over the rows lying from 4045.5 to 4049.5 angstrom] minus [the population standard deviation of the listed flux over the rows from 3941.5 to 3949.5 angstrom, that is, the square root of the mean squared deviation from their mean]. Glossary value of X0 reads 5.5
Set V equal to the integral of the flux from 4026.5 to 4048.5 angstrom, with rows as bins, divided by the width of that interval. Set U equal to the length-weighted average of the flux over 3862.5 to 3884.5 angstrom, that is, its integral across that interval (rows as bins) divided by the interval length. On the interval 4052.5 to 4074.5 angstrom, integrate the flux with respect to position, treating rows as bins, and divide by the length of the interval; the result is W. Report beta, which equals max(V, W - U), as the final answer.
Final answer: 22.1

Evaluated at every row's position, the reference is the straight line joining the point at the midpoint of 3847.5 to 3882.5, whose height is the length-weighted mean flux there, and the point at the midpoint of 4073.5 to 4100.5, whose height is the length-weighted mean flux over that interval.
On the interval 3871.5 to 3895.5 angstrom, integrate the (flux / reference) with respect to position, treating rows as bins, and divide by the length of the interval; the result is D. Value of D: 1.03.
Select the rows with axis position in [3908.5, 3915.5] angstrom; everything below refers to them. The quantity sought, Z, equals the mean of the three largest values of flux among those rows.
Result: 21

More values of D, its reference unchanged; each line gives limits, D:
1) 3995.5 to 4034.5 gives 1.11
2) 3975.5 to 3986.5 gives 0.98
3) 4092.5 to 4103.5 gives 0.87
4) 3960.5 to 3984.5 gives 0.61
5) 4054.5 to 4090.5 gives 0.95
